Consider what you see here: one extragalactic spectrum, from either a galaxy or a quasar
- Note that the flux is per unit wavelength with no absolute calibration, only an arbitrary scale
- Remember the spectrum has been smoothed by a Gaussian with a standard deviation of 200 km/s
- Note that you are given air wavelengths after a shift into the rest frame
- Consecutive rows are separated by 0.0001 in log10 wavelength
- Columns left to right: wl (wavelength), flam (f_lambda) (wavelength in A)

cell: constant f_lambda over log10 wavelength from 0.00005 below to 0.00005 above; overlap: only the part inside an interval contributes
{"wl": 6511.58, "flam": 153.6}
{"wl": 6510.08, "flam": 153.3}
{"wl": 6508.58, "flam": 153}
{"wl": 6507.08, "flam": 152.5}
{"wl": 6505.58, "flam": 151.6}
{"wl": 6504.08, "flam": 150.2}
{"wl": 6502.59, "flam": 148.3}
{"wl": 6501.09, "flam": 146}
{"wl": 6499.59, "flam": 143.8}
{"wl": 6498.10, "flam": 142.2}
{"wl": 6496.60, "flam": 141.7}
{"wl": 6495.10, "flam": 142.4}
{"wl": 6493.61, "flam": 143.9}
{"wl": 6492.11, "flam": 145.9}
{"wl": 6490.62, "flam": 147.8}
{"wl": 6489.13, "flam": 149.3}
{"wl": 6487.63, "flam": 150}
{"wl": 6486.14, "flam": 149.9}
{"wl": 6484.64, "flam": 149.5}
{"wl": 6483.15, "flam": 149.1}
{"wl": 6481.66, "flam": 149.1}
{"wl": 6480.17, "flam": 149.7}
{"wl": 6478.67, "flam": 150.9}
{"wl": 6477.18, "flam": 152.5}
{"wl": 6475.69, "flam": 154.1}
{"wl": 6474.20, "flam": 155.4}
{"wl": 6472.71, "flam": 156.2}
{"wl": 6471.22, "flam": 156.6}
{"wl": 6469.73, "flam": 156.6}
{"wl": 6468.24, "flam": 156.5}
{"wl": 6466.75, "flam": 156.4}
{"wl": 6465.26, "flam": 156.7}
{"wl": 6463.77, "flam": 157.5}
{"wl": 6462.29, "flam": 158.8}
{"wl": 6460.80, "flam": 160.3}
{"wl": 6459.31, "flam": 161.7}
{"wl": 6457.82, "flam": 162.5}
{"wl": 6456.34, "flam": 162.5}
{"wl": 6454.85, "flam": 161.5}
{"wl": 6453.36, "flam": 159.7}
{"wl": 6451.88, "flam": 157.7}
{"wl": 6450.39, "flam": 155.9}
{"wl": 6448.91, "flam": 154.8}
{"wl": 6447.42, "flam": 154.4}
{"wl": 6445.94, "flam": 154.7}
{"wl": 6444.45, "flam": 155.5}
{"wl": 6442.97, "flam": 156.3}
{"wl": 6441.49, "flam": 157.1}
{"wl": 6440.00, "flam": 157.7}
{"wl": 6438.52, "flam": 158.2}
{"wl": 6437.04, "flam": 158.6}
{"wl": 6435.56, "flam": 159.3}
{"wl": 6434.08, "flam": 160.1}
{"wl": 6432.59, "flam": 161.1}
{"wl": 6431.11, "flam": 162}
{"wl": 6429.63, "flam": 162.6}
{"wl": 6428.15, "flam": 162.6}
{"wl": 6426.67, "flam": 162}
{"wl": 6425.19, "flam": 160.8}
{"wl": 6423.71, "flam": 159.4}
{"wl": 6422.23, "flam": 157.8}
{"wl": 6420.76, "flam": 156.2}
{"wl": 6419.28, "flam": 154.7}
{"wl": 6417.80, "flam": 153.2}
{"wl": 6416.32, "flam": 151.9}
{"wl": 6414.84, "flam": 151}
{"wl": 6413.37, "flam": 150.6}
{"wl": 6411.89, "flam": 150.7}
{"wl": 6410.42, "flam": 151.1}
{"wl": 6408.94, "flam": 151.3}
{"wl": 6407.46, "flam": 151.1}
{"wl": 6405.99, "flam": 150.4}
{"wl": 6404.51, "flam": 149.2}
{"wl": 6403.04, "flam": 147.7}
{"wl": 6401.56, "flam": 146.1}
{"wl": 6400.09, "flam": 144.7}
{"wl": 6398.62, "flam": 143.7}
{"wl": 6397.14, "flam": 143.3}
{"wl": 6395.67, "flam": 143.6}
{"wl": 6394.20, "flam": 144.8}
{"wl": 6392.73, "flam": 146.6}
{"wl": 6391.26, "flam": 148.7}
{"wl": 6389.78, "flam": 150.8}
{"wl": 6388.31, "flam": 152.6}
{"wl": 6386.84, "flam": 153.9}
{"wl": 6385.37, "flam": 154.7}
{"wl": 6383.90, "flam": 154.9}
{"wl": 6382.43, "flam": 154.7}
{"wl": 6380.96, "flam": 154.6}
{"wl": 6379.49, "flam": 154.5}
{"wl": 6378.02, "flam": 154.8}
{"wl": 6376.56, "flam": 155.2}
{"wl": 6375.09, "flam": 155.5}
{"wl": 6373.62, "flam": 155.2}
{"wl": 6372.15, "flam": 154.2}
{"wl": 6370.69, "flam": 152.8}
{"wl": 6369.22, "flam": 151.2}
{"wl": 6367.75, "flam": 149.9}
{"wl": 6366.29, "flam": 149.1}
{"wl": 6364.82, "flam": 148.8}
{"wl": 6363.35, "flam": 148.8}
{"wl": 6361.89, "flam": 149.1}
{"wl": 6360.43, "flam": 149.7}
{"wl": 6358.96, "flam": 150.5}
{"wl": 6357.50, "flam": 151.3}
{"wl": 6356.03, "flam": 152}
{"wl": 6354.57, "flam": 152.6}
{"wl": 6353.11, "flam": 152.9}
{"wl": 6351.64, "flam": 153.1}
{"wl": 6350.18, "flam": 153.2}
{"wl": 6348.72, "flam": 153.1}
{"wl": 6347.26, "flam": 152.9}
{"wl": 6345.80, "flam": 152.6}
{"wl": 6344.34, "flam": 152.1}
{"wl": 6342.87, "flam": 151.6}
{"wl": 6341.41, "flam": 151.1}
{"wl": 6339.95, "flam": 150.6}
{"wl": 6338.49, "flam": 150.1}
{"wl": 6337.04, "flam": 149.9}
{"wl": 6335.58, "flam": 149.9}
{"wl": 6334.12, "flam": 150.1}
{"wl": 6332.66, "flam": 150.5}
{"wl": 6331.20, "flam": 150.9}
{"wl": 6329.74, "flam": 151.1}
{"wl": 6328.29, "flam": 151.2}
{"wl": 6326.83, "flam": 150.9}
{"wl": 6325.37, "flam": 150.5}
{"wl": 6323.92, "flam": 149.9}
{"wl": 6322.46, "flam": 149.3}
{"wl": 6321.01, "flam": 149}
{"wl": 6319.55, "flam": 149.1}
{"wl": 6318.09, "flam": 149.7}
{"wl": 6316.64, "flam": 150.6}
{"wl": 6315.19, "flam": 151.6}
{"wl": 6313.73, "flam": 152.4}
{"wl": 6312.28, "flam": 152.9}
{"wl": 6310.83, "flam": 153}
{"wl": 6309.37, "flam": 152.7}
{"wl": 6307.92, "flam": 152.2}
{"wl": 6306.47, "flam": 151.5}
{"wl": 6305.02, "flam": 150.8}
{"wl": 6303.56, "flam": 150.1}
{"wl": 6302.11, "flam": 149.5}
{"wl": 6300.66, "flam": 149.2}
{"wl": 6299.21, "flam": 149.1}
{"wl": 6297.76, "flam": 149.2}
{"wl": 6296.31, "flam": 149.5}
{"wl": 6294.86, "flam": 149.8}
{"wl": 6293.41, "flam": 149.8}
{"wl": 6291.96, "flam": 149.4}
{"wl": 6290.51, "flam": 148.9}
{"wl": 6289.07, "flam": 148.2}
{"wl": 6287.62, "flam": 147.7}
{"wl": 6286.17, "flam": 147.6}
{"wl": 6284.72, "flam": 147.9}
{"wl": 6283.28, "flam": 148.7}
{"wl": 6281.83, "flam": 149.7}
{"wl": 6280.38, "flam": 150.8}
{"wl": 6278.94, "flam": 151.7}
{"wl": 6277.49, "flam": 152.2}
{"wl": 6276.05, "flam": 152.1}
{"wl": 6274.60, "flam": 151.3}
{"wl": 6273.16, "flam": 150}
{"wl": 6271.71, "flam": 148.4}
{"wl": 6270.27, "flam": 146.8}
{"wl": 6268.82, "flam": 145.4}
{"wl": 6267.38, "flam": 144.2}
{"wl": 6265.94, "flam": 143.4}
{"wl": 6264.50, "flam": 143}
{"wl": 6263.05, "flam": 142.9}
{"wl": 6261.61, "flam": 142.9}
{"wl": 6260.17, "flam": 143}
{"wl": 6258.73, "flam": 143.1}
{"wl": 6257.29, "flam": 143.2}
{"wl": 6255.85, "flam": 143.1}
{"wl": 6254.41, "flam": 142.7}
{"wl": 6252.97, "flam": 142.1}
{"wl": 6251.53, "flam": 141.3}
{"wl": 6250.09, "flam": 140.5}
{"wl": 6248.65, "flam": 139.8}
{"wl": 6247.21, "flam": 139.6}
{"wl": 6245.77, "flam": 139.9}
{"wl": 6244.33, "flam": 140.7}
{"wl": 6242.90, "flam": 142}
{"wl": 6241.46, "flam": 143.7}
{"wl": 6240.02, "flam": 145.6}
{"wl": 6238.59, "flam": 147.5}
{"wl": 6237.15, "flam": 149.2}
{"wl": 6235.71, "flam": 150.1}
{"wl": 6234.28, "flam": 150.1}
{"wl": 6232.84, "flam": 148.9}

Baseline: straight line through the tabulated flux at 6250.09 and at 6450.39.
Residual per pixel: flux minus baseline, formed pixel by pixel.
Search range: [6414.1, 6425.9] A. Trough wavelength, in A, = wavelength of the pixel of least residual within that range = 6414.84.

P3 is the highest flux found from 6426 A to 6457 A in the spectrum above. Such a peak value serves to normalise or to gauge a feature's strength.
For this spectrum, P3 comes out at 162.6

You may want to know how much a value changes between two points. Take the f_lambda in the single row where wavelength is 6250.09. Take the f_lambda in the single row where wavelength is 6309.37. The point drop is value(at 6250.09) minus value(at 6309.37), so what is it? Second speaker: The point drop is -12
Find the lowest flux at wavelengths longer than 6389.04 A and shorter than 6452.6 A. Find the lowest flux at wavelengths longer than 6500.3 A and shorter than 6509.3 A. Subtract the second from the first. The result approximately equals -3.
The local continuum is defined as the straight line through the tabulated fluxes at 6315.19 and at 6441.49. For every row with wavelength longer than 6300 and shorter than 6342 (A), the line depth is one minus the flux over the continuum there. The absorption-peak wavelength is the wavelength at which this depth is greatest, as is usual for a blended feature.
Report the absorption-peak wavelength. 6321.01 A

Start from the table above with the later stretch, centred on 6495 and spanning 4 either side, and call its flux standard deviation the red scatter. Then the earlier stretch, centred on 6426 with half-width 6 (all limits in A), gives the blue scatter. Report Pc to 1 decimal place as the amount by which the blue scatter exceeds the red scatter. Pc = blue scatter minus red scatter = 0.7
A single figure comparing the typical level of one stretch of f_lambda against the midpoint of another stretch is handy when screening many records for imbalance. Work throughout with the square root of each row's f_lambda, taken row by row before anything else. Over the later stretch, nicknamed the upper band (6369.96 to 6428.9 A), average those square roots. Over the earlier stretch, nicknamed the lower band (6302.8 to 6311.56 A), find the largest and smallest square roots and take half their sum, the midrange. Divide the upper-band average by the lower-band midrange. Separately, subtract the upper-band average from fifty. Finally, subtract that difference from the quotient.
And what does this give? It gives -36.7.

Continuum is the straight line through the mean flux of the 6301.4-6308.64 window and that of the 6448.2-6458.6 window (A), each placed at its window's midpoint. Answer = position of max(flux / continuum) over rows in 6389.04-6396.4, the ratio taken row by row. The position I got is 6389.78 A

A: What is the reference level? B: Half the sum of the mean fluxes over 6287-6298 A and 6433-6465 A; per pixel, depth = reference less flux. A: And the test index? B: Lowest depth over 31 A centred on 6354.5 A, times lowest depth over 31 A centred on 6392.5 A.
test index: -0.6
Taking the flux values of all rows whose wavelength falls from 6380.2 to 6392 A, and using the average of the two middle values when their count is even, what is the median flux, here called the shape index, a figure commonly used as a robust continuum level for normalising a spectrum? 154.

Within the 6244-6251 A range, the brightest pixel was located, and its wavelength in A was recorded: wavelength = 6244.33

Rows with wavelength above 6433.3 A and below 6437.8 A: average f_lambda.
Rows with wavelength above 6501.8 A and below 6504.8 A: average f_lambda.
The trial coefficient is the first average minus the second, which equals 10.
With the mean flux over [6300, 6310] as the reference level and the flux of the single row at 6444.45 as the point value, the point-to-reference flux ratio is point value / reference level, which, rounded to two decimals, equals 1.03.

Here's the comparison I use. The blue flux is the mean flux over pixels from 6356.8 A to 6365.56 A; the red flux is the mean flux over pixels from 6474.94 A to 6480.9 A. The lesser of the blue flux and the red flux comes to 150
